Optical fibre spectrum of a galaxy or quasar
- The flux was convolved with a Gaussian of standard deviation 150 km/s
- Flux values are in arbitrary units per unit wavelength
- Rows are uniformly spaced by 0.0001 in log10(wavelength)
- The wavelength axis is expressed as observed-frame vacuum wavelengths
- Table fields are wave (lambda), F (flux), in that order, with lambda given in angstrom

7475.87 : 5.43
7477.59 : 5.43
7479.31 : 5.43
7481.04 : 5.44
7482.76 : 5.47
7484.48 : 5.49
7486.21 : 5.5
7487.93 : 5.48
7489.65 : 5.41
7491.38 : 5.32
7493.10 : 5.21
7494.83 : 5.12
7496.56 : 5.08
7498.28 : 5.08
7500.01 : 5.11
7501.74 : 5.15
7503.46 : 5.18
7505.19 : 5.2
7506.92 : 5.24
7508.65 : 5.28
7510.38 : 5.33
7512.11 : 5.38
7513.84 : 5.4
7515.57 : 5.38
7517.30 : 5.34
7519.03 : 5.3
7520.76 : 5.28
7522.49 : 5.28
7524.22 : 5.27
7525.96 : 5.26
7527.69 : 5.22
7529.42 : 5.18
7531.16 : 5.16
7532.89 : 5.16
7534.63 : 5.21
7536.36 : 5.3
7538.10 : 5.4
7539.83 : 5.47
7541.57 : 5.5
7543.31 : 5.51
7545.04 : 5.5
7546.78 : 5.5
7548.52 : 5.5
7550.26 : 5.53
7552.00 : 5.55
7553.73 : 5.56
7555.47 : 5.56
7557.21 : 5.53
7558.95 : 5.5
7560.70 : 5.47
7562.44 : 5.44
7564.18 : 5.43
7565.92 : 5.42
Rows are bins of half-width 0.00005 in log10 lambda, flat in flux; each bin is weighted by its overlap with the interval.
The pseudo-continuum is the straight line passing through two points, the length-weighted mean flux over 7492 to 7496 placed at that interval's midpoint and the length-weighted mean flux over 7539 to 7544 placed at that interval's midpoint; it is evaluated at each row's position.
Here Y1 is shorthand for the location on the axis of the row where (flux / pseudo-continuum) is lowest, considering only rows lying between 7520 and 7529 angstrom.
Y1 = 7527.69 angstrom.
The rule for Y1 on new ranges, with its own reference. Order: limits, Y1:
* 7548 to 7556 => 7548.52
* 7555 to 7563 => 7562.44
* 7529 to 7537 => 7532.89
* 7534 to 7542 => 7534.63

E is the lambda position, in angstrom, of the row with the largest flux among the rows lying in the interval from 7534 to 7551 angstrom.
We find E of 7550.26 angstrom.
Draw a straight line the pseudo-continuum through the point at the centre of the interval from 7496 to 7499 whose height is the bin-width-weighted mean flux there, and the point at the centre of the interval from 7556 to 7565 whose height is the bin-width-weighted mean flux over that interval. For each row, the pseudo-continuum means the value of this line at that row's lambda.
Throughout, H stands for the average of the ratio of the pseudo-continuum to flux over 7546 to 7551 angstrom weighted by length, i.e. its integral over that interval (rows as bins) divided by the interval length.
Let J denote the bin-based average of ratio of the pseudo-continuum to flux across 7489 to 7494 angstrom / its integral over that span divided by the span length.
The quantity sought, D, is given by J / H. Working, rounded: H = 0.98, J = 0.95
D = 0.97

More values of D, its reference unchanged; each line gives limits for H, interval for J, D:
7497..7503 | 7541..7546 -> 0.98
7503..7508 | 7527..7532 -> 1.03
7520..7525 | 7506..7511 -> 0.98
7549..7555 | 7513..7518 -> 0.99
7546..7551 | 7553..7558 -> 1.00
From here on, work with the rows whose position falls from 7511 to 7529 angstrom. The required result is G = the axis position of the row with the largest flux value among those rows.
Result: 7513.84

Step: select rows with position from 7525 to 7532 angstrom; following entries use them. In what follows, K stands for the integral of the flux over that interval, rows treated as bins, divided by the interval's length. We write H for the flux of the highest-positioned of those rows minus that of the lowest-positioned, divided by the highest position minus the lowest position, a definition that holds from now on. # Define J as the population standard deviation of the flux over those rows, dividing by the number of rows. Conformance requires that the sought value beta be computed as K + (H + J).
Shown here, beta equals 5.22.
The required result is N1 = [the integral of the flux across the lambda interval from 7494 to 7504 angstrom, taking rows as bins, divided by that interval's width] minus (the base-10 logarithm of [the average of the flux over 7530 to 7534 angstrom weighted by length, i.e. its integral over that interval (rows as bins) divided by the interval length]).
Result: 4.41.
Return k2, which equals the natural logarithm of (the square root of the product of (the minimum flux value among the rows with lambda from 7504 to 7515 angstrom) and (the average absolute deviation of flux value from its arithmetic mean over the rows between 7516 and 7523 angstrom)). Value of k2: -1.13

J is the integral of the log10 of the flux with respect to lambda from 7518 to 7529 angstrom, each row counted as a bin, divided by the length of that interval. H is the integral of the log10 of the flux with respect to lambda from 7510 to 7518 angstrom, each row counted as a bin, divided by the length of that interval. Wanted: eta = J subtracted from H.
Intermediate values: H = 0.730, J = 0.722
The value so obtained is 0.008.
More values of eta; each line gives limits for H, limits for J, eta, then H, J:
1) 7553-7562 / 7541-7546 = 0.000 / 0.741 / 0.741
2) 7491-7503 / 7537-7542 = -0.024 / 0.712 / 0.736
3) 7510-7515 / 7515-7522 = 0.004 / 0.730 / 0.726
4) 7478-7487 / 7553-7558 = -0.007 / 0.737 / 0.744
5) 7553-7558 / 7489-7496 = 0.025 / 0.744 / 0.719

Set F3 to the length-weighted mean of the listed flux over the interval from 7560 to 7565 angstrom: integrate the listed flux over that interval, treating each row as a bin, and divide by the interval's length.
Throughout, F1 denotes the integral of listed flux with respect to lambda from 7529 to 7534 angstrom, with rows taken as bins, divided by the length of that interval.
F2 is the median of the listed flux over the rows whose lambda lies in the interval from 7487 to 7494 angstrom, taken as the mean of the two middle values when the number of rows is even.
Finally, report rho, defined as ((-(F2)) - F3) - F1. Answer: -16.0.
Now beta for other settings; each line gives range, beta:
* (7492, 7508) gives 5.21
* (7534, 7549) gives 5.56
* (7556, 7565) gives 5.50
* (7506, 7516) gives 5.40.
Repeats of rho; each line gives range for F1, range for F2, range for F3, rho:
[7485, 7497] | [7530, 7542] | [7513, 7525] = -15.9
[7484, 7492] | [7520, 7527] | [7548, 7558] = -16.3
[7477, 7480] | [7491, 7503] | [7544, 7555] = -16.1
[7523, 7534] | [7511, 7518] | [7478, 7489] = -16.1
